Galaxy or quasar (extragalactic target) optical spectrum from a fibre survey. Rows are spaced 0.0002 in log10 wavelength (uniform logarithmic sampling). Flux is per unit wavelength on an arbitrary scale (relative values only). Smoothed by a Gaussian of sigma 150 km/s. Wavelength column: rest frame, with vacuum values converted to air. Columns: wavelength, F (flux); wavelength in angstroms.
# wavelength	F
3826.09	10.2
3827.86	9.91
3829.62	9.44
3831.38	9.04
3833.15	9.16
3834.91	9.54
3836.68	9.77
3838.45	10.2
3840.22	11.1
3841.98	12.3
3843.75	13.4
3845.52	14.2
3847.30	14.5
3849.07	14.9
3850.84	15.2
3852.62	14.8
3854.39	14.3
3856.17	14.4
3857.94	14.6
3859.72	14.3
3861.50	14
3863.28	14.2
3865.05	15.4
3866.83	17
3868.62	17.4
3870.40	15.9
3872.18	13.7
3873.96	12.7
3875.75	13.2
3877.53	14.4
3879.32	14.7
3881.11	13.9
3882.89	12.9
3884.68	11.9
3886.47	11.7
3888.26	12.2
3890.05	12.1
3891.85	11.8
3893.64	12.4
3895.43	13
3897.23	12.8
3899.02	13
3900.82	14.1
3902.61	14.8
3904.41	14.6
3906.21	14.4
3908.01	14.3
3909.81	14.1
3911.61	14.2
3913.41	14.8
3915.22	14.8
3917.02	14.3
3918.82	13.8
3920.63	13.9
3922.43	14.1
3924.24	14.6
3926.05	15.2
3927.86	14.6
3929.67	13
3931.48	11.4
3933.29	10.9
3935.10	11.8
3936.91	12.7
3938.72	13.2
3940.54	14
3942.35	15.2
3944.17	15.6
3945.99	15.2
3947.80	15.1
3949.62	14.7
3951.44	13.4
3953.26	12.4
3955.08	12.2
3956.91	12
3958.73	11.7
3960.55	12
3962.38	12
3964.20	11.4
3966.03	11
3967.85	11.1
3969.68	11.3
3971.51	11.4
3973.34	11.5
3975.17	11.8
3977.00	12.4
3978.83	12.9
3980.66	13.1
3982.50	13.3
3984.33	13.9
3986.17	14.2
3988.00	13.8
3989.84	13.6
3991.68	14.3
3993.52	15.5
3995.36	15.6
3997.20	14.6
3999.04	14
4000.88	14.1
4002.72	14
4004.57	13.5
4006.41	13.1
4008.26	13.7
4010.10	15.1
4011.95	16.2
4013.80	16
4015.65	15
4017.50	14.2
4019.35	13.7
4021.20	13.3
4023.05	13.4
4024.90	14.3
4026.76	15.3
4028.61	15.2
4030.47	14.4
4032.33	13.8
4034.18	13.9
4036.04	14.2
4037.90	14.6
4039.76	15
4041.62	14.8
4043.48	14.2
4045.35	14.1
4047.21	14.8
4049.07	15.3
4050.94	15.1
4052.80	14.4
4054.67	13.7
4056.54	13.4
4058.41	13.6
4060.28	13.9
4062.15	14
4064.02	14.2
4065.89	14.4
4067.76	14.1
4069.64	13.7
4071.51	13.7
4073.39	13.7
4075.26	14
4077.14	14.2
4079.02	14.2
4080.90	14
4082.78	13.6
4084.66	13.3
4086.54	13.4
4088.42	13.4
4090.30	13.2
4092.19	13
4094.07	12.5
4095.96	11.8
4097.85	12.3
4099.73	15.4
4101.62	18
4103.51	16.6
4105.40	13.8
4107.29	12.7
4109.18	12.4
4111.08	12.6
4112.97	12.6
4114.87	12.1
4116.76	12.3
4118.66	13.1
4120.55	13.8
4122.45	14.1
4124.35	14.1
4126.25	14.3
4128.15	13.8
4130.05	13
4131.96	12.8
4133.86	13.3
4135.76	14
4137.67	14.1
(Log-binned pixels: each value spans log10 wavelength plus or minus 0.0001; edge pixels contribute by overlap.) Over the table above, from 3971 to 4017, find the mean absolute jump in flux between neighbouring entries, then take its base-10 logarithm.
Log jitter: -0.29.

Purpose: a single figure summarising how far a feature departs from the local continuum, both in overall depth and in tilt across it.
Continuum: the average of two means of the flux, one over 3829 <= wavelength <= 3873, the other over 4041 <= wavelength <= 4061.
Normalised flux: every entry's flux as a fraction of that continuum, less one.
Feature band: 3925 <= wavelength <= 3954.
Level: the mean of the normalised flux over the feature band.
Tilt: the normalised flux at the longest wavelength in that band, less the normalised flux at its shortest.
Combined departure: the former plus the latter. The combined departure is -0.21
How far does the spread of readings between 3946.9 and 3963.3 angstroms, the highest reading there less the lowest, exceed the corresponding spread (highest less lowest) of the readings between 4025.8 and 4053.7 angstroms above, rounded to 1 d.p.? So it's 1.9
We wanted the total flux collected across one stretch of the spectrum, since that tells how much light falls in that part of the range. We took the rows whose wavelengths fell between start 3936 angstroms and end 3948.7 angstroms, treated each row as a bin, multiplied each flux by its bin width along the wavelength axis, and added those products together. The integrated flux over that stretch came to 183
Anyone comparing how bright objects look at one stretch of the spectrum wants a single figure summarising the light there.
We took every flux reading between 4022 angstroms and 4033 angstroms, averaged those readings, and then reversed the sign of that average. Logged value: -14.4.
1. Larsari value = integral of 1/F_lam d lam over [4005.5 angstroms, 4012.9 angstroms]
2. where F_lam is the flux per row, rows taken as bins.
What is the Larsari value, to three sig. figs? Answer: 0.512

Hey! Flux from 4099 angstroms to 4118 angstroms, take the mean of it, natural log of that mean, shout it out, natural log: 2.63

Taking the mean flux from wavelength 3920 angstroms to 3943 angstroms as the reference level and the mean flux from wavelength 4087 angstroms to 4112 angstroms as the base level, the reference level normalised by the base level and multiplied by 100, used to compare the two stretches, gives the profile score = 98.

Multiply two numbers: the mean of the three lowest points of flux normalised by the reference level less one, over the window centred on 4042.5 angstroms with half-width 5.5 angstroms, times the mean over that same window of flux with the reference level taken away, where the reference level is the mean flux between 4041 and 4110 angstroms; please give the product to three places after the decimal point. 0.014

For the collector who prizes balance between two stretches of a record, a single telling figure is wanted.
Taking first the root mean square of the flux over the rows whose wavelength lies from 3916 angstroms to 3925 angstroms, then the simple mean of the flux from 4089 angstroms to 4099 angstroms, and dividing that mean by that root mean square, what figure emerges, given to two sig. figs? 0.89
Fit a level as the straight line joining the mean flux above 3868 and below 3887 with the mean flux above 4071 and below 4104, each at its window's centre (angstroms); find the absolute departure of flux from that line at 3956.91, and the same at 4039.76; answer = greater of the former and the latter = 1.9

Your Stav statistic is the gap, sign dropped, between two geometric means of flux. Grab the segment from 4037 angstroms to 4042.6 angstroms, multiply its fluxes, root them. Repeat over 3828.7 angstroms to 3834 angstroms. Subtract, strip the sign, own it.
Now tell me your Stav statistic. 5.59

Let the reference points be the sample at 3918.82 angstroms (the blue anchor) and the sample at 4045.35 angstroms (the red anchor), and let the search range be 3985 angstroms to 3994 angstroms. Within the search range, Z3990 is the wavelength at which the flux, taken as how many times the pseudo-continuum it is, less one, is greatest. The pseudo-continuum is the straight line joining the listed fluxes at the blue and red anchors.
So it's 3993.52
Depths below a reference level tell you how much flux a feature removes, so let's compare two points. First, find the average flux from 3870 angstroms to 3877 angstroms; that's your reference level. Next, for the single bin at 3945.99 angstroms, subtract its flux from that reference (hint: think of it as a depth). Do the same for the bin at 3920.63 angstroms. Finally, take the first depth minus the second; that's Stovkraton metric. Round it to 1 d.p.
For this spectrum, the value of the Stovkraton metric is -1.3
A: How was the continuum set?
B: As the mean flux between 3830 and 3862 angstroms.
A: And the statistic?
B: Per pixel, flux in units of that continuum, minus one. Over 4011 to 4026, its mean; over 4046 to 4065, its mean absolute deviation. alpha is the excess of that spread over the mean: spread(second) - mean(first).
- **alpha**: -0.10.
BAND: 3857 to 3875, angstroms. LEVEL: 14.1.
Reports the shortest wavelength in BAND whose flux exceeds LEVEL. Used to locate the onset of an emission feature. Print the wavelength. 3857.94 angstroms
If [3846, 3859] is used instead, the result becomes 3847.30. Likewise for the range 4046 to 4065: 4047.21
